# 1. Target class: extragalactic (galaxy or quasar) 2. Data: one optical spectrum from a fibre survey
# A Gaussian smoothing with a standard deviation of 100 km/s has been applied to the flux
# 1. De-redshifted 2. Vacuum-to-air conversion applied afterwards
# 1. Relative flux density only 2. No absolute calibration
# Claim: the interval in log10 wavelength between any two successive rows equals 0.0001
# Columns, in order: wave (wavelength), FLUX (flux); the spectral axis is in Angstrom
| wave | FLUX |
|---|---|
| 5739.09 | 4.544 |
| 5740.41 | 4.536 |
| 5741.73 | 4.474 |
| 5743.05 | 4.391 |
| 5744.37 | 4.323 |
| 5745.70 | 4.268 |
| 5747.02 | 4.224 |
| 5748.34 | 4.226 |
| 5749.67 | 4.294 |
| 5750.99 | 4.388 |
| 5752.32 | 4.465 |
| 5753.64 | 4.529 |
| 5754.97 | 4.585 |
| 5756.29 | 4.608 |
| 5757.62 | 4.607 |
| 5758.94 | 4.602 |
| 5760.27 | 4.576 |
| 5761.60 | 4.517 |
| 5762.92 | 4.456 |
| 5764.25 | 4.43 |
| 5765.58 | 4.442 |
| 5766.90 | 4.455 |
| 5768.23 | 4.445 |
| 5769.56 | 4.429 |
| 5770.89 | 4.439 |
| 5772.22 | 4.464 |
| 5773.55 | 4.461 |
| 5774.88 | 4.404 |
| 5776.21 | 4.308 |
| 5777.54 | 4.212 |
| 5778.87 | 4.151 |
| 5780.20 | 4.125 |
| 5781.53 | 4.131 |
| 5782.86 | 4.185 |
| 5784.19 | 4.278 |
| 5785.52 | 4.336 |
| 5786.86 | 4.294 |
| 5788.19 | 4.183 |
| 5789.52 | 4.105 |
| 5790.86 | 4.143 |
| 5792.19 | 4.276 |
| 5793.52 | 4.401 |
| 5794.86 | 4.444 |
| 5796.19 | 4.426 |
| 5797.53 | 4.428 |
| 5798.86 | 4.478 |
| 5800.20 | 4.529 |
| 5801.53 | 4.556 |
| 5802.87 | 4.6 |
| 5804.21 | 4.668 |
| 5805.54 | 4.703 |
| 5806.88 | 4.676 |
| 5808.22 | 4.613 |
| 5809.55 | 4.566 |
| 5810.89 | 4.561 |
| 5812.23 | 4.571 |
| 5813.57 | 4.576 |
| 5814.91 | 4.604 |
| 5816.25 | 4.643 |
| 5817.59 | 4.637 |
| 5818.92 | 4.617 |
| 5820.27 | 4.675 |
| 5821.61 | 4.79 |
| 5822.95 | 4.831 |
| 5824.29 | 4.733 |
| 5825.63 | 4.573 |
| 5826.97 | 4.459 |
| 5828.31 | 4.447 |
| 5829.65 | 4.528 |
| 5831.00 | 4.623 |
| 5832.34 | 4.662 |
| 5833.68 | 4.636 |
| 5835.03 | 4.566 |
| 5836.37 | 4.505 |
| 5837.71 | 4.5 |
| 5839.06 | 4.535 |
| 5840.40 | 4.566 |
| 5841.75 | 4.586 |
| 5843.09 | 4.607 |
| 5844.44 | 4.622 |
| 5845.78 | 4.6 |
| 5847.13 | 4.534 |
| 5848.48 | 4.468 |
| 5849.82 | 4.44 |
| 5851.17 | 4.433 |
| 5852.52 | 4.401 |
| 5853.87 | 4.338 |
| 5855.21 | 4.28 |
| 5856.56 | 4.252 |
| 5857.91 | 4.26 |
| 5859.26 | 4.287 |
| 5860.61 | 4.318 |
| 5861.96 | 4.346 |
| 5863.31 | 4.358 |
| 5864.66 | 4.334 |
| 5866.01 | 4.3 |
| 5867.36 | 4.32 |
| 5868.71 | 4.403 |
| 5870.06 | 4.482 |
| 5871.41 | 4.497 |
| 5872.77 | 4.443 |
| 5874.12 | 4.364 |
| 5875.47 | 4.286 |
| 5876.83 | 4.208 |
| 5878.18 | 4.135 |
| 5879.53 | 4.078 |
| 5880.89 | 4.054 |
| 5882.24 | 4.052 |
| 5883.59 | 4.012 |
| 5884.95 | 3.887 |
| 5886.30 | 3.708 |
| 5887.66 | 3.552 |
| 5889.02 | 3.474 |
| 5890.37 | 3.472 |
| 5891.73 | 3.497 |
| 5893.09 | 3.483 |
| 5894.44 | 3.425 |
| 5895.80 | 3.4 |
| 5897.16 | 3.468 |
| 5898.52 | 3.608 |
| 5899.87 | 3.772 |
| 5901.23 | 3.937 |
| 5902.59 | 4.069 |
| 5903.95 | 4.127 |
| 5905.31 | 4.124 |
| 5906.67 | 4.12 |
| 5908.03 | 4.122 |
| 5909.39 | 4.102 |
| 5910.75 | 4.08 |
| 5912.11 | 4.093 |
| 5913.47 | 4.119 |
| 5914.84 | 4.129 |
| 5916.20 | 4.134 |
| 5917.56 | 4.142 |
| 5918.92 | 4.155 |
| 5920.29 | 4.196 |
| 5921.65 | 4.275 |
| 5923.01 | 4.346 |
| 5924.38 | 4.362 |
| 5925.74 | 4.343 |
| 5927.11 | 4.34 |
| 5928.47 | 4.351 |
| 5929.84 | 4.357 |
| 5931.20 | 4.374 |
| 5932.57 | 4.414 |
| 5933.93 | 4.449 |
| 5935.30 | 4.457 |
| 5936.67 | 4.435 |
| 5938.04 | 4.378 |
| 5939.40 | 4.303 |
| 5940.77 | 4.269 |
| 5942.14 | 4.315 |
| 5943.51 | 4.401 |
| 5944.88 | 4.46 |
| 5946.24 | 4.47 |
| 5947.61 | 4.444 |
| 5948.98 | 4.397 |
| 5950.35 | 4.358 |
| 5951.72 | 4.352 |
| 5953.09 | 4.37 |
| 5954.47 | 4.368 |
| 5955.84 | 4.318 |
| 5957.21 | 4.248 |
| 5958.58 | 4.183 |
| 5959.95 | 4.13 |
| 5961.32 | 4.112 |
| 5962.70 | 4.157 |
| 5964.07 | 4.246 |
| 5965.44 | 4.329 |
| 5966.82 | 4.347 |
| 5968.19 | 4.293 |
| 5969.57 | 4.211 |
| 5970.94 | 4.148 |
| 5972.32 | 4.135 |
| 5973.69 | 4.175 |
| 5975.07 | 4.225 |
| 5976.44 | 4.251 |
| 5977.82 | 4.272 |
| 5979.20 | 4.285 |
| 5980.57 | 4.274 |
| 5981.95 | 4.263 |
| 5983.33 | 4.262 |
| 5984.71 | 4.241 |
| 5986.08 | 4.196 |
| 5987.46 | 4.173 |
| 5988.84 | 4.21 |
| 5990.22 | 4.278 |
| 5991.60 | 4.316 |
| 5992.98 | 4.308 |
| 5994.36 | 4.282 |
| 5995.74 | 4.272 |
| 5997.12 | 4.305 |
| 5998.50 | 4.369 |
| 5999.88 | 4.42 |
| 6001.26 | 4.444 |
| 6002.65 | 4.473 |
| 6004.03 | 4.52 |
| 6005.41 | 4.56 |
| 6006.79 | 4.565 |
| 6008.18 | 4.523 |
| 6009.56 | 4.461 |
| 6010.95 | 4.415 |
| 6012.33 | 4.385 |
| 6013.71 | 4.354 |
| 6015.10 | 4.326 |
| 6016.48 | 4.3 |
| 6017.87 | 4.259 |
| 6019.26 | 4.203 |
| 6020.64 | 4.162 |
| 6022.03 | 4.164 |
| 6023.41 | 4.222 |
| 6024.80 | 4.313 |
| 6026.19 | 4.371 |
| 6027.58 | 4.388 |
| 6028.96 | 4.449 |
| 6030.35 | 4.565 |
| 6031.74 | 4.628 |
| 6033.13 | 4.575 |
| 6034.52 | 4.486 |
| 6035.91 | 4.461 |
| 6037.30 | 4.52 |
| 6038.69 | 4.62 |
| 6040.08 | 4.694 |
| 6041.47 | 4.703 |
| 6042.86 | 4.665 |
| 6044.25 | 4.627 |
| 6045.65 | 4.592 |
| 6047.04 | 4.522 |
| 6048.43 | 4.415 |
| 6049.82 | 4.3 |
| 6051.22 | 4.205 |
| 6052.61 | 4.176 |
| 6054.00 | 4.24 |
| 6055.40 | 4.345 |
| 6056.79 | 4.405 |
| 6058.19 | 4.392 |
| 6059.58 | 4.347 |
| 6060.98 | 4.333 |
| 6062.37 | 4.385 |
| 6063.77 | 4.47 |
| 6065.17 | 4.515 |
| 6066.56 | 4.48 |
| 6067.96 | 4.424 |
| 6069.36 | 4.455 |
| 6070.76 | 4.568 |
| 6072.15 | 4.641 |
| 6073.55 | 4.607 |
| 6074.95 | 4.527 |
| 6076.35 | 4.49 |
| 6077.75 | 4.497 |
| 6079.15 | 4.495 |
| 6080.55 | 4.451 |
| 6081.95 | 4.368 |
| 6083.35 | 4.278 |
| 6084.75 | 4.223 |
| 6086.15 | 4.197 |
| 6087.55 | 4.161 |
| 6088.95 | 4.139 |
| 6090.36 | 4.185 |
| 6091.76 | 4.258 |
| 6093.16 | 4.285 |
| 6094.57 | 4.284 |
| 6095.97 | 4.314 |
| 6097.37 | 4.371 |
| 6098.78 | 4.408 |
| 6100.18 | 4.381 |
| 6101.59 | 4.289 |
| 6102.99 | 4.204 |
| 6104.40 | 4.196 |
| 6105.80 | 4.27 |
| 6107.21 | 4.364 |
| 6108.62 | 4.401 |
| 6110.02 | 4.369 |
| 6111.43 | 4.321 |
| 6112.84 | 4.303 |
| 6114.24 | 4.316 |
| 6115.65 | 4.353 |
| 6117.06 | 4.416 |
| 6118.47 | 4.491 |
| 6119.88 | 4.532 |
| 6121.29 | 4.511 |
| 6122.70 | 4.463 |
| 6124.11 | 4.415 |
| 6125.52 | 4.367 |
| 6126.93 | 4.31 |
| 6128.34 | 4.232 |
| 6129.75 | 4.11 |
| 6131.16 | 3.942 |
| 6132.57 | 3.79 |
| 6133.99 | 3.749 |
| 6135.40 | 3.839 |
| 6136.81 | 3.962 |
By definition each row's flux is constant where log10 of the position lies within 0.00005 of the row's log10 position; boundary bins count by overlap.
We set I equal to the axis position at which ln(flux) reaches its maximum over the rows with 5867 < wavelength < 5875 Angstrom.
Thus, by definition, 5871.41 Angstrom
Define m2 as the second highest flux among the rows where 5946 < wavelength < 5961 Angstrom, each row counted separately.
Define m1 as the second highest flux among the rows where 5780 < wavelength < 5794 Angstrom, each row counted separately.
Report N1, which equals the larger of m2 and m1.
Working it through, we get 4.44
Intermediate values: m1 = 4.336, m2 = 4.444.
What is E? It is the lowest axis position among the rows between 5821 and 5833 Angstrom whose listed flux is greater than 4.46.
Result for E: 5821.61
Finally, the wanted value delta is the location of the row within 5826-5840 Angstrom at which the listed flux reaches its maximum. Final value 5832.34 Angstrom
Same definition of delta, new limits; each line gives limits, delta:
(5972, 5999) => 5998.50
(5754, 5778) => 5756.29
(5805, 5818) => 5805.54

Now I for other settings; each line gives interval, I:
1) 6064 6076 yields 6072.15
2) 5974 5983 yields 5979.20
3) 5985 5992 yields 5991.60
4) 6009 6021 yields 6009.56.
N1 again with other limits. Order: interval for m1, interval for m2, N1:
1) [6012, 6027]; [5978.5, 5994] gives 4.37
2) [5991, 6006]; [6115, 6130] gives 4.52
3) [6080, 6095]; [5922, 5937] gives 4.45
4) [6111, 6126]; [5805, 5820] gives 4.68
